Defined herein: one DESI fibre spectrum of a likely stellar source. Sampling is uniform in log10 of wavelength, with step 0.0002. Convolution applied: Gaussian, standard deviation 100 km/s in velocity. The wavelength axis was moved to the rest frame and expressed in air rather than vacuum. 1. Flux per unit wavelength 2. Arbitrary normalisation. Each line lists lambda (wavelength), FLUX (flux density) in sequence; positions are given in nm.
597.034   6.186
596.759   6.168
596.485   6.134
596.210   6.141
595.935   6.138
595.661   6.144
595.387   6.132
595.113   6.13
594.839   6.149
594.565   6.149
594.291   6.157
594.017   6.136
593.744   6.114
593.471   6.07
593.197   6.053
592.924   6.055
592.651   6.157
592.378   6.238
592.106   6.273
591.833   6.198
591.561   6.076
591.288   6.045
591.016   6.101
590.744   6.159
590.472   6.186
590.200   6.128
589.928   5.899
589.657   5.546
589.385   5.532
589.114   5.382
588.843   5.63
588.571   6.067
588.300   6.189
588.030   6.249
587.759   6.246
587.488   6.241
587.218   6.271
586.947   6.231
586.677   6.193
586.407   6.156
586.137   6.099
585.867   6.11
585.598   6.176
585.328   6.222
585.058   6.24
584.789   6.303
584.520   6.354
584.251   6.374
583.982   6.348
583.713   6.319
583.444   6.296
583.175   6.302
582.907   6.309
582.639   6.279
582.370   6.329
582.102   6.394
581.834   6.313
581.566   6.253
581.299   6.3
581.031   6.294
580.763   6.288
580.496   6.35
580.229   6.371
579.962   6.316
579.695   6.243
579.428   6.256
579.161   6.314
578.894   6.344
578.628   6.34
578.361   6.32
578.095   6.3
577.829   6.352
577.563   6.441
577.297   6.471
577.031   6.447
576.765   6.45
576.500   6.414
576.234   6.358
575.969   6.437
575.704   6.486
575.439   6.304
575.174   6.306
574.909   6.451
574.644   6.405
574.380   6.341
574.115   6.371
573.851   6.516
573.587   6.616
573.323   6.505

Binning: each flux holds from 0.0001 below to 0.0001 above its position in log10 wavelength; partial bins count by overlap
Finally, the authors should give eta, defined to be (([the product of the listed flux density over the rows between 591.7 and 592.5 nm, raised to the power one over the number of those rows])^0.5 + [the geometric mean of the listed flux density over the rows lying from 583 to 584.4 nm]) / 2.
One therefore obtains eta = 4.41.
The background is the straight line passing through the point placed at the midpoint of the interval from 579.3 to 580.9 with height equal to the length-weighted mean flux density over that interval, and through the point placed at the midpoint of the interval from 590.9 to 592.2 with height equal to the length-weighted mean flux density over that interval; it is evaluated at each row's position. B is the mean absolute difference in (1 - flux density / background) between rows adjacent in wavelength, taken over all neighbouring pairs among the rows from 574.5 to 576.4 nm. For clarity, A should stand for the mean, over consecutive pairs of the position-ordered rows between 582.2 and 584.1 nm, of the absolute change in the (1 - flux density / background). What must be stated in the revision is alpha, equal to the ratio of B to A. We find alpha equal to 3.38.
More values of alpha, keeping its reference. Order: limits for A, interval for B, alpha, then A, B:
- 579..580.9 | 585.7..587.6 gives 0.82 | 0.0072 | 0.0059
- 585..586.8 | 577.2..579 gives 0.93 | 0.0061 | 0.0057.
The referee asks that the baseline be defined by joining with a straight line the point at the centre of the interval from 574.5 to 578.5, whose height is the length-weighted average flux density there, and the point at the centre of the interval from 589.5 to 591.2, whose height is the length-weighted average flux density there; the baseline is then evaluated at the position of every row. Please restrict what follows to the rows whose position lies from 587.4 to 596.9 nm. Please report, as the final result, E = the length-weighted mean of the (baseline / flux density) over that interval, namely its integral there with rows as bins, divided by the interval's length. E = 0.98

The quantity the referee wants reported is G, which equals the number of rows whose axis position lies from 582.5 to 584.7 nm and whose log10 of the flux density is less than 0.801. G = 5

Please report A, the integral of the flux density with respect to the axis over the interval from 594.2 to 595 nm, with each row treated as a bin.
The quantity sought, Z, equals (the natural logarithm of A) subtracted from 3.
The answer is 1.407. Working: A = 4.92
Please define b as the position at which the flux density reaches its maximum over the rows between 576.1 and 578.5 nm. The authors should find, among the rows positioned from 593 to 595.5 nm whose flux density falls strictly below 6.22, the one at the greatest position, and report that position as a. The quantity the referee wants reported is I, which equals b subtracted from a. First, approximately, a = 595.387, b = 577.297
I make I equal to 18.09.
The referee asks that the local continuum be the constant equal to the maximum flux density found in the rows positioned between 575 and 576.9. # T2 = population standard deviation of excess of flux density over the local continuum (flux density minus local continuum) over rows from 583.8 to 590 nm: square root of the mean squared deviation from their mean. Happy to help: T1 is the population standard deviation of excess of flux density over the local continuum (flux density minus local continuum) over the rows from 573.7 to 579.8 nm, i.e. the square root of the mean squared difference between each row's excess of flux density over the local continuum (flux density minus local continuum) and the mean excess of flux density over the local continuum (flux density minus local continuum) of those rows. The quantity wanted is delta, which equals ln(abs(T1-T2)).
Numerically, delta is -1.6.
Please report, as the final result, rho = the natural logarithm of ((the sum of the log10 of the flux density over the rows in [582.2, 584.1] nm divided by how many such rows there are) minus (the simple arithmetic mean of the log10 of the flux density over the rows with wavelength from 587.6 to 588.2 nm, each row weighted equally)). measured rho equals -5.42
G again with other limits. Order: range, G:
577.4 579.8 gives 5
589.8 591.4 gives 6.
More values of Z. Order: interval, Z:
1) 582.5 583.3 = 1.383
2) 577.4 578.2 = 1.371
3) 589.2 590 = 1.496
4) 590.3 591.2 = 1.290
